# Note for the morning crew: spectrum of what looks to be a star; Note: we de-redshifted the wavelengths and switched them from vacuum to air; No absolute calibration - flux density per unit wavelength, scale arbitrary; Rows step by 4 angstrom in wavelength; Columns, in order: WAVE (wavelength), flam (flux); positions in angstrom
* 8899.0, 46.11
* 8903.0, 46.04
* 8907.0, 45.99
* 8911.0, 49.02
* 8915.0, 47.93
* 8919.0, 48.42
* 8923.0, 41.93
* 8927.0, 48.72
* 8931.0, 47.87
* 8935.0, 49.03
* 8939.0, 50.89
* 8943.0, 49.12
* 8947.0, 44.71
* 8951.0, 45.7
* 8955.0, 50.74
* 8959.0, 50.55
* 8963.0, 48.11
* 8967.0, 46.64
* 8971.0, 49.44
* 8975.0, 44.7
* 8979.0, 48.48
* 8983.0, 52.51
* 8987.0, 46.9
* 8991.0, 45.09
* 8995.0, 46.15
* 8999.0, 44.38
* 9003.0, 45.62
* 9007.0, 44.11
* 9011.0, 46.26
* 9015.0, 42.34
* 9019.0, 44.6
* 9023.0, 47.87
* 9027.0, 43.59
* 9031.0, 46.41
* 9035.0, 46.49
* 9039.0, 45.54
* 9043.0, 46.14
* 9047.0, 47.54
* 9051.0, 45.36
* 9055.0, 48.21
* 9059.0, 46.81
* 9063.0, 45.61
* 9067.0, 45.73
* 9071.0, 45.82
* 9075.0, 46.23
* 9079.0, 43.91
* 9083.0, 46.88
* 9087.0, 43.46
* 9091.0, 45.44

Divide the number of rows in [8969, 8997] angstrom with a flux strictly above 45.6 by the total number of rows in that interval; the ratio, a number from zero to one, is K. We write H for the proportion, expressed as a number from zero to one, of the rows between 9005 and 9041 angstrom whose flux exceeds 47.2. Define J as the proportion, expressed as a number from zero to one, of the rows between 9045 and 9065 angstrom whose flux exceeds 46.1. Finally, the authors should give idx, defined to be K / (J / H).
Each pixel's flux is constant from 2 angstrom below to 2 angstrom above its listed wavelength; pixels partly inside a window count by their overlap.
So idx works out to 0.13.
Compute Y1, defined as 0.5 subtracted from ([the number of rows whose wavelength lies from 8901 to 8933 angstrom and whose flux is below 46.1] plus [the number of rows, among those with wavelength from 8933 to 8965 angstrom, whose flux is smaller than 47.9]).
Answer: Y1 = 4.5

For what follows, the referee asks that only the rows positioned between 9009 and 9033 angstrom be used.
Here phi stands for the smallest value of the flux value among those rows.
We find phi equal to 42.34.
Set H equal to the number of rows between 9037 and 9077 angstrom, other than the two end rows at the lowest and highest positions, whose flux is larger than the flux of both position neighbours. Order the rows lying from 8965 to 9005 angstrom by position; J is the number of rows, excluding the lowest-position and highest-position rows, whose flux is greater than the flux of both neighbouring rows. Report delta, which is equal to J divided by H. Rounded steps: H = 2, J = 3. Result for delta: 1.5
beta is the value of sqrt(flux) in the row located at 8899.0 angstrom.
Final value 6.79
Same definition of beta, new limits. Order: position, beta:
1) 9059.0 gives 6.84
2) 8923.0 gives 6.48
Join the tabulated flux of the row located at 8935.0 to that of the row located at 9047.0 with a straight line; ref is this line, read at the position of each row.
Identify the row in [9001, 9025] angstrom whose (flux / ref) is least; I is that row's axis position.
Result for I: 9015.0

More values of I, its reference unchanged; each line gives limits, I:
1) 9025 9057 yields 9027.0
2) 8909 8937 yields 8923.0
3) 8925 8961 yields 8947.0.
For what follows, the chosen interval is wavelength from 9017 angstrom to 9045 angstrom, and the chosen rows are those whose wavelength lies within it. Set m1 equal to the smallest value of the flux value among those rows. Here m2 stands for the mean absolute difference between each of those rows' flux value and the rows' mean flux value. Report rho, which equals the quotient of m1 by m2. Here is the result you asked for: 41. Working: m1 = 43.59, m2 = 1.1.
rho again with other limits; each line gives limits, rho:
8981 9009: 23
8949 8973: 27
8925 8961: 27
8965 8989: 22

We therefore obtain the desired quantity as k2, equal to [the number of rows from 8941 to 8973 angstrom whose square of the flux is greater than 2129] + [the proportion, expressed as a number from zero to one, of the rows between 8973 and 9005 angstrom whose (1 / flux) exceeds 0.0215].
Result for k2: 6.6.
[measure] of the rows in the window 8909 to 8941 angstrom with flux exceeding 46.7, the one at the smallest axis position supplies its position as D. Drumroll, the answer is 8911.0 angstrom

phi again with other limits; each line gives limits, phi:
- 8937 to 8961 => 44.71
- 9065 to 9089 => 43.46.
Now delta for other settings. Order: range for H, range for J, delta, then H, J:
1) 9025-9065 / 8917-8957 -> 0.7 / 3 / 2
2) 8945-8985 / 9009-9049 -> 1.0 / 2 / 2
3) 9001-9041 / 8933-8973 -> 0.7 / 3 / 2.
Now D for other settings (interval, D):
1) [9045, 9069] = 9047.0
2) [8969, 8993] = 8971.0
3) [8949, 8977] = 8955.0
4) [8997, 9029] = 9023.0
